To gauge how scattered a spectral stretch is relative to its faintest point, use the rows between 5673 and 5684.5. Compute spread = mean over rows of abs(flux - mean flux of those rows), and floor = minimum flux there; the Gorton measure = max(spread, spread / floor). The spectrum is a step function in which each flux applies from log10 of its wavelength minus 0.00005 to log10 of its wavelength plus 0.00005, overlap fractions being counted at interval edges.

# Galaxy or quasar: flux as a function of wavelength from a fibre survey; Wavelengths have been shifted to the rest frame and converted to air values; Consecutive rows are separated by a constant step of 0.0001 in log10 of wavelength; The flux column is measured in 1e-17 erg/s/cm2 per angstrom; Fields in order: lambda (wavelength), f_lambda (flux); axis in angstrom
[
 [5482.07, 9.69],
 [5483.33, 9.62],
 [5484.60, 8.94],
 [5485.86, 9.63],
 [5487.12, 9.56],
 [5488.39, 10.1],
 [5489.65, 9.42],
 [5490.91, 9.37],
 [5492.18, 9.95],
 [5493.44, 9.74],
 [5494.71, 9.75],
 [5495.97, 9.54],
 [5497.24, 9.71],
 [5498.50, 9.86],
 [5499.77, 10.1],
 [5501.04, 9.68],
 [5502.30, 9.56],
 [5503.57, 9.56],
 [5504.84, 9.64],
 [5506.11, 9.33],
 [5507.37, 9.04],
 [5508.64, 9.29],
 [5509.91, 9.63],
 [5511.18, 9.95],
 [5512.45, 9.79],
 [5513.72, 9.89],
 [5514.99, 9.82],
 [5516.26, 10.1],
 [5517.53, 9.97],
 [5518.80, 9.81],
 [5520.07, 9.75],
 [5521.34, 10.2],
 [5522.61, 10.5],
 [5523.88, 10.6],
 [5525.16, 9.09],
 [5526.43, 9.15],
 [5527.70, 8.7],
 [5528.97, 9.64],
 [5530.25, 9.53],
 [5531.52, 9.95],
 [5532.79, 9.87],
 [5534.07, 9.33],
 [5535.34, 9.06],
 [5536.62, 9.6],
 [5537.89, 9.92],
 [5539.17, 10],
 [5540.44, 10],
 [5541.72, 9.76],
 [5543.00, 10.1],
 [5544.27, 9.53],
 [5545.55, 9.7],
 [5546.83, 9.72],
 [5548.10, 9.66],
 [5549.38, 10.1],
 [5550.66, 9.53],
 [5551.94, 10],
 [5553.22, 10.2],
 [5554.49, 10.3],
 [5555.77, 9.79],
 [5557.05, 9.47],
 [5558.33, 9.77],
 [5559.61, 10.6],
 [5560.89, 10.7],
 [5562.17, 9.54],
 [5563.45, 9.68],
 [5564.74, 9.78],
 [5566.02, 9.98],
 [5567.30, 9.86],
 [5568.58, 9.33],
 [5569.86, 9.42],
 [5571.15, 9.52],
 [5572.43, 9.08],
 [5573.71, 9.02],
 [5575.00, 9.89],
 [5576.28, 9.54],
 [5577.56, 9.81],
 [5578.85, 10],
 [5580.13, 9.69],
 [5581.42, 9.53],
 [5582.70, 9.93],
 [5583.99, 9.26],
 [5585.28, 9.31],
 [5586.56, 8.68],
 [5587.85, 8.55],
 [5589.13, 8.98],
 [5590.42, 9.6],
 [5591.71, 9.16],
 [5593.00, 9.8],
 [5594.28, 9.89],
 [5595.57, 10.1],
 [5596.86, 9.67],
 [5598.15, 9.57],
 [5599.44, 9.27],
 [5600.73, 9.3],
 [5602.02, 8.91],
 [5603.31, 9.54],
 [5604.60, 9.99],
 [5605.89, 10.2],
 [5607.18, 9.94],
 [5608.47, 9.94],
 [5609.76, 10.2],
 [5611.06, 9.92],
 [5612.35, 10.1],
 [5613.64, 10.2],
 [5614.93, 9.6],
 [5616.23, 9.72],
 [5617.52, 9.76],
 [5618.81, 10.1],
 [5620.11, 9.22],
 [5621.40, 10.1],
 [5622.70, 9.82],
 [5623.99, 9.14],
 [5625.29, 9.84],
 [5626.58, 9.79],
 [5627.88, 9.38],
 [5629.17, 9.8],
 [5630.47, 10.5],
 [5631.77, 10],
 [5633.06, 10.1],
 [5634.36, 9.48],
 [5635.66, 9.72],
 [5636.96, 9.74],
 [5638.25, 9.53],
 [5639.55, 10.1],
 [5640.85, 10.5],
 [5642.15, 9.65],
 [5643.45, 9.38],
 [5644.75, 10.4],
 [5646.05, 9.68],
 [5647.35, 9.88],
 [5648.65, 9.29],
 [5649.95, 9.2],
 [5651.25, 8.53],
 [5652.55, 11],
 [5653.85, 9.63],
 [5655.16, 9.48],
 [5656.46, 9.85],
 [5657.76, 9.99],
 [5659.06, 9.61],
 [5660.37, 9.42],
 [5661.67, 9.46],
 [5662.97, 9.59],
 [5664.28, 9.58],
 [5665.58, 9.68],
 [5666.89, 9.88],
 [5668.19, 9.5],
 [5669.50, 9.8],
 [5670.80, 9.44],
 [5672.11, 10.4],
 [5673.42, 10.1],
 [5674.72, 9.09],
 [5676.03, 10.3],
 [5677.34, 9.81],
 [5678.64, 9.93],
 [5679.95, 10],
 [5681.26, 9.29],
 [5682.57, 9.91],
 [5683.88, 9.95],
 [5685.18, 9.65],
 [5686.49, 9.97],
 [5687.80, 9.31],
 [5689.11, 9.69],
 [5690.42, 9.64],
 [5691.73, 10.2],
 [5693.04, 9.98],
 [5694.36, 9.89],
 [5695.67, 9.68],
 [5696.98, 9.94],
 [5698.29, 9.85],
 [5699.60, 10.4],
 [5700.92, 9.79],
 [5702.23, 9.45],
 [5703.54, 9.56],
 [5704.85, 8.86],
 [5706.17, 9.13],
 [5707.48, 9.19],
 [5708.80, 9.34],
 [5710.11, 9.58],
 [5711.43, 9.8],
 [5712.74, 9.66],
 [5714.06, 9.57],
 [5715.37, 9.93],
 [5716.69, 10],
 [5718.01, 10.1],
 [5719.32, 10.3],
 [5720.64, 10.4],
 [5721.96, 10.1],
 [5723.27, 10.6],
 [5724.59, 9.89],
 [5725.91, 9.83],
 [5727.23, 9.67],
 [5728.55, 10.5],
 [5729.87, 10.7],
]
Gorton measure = 0.28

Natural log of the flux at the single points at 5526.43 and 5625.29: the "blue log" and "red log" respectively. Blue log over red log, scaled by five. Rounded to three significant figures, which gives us 4.84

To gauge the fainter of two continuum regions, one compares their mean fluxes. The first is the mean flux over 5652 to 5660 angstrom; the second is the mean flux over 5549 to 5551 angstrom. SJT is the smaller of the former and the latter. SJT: 9.8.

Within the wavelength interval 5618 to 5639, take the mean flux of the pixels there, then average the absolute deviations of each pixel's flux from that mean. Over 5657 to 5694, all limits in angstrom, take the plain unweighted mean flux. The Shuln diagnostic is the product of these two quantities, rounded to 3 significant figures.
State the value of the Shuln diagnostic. 2.63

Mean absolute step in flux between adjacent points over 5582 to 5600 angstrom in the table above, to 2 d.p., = 0.36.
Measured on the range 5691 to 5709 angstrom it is 0.28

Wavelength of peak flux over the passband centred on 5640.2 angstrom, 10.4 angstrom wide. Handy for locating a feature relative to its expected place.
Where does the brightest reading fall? 5640.85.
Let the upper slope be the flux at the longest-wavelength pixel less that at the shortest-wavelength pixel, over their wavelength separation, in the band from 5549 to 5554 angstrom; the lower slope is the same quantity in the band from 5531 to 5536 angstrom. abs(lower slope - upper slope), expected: 0.26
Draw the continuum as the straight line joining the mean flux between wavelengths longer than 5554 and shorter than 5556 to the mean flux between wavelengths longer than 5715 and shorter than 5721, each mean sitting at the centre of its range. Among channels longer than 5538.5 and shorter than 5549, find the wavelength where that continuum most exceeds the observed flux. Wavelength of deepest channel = 5544.27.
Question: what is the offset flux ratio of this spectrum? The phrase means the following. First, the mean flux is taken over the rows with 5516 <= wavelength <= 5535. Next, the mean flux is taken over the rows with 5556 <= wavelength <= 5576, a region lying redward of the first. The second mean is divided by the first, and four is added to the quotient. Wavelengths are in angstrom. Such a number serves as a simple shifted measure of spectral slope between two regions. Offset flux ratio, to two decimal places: 5.00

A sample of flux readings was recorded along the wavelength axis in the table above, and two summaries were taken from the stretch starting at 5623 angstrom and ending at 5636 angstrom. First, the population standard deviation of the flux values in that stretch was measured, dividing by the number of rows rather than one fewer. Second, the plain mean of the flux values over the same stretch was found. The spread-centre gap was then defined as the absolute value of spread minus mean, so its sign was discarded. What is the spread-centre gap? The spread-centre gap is 9.41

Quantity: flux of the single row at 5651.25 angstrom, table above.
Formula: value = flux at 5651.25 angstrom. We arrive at 8.53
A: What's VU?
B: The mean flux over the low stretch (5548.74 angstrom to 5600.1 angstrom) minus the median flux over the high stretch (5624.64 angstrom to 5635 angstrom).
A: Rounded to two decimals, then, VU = -0.17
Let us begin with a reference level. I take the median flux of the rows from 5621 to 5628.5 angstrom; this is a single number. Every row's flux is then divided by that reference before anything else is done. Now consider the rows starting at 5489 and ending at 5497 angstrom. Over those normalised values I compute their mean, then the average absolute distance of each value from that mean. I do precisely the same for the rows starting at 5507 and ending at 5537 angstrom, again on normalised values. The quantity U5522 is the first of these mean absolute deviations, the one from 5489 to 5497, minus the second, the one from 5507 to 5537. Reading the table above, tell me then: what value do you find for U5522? -0.0185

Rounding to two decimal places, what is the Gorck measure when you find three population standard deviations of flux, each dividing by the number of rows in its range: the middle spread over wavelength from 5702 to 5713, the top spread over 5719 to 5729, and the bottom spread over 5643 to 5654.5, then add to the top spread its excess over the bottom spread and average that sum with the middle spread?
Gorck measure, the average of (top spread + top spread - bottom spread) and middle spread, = 0.12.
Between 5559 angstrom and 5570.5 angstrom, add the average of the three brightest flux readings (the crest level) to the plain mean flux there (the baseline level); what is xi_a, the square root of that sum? 4.51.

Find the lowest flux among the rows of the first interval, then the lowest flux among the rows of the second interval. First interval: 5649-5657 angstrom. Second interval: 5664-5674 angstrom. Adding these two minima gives 18.0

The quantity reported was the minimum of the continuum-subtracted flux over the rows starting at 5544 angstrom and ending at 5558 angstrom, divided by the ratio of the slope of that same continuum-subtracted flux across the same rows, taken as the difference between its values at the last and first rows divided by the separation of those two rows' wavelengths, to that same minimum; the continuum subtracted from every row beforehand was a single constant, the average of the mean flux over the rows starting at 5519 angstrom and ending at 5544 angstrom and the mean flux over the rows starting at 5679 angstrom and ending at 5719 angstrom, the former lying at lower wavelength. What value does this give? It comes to -13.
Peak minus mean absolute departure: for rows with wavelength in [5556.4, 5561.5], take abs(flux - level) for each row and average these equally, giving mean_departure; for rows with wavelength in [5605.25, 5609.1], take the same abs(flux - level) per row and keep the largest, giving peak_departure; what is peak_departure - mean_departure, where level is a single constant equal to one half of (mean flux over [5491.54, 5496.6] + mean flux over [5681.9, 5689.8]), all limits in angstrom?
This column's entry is -0.1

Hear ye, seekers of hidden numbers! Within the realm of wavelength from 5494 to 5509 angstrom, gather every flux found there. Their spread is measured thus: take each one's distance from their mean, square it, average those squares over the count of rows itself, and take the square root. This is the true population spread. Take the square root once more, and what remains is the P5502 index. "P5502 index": 0.52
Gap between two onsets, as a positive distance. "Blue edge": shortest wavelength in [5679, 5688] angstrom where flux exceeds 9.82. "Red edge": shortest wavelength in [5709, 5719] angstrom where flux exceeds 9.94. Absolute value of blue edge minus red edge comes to 36.7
